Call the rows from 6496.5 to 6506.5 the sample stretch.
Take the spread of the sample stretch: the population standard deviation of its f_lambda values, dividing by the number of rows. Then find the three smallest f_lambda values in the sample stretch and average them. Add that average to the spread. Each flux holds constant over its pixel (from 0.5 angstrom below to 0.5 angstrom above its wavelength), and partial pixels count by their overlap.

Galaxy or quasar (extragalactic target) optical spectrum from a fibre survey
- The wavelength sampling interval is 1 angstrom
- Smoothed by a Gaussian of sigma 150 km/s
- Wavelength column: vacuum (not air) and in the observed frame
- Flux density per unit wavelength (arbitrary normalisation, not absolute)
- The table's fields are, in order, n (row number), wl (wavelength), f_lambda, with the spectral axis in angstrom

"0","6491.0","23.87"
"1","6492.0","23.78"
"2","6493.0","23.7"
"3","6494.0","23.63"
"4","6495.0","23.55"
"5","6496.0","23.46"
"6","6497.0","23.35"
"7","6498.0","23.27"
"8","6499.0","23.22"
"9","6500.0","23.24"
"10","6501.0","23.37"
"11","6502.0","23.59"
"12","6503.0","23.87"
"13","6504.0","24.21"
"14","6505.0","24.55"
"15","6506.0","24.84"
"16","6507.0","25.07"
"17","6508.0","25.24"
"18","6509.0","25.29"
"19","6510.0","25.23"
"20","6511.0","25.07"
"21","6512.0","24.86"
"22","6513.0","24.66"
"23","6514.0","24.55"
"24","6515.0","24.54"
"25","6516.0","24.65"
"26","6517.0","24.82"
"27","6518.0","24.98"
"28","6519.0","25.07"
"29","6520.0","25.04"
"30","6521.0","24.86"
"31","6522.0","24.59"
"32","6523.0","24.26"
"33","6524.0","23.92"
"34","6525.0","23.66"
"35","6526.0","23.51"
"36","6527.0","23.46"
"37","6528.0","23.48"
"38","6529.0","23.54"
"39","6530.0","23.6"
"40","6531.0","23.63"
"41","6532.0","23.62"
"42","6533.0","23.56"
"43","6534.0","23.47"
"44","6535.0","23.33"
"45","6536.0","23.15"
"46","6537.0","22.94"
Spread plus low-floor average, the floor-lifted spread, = 23.8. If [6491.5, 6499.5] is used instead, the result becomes 23.5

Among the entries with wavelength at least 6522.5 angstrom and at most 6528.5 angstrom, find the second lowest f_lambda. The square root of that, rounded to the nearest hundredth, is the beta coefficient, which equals 4.85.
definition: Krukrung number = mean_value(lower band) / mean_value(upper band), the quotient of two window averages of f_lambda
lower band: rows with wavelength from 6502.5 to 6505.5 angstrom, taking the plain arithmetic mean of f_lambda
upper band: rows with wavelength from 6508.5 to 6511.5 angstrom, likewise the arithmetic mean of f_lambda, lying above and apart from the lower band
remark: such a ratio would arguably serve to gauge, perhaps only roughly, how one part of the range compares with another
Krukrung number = 0.961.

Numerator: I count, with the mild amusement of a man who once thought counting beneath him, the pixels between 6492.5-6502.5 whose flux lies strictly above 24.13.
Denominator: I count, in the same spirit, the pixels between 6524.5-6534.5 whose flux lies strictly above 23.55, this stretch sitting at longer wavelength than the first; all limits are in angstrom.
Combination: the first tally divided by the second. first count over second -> 0.0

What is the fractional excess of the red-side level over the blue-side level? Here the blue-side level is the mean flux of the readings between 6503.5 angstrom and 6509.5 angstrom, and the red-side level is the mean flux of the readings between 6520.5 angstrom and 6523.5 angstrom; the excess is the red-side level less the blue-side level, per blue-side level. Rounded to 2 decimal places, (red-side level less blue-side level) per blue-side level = -0.01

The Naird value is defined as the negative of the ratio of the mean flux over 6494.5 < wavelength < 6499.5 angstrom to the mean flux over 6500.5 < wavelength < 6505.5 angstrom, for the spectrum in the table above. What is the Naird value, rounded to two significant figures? -0.98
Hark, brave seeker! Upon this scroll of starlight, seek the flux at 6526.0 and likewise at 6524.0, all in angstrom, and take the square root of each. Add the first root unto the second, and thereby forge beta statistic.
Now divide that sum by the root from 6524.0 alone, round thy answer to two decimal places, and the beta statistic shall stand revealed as 1.99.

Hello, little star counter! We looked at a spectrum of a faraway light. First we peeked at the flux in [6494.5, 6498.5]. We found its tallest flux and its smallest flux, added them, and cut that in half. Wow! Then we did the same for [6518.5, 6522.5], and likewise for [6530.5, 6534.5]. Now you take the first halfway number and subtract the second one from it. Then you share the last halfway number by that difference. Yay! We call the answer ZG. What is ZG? -17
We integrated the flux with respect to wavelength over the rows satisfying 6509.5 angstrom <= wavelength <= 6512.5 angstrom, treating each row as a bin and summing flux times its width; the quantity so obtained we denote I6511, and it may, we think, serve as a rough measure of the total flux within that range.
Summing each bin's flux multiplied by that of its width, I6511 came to 75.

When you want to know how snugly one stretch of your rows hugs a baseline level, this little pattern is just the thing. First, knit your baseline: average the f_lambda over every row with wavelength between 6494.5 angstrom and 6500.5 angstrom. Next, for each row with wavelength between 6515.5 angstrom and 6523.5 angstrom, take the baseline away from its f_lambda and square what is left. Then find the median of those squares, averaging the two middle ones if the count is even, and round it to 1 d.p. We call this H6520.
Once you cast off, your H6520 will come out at 2.2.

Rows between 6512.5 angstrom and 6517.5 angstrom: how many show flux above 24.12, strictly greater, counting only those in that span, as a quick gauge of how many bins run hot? 5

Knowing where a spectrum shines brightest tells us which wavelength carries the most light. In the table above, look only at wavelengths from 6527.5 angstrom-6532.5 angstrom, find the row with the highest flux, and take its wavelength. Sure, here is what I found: 6531.0 angstrom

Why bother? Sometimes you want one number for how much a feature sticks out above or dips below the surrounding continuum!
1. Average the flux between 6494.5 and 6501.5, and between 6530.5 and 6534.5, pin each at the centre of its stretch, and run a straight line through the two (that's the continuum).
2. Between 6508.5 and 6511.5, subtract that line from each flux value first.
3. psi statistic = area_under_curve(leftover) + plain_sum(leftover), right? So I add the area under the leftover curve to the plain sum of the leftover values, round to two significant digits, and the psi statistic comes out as 11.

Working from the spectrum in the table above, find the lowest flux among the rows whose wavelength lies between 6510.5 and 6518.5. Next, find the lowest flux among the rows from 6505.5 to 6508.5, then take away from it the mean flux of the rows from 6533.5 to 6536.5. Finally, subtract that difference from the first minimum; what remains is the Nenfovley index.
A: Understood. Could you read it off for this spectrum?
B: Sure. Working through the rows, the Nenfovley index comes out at 23.0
